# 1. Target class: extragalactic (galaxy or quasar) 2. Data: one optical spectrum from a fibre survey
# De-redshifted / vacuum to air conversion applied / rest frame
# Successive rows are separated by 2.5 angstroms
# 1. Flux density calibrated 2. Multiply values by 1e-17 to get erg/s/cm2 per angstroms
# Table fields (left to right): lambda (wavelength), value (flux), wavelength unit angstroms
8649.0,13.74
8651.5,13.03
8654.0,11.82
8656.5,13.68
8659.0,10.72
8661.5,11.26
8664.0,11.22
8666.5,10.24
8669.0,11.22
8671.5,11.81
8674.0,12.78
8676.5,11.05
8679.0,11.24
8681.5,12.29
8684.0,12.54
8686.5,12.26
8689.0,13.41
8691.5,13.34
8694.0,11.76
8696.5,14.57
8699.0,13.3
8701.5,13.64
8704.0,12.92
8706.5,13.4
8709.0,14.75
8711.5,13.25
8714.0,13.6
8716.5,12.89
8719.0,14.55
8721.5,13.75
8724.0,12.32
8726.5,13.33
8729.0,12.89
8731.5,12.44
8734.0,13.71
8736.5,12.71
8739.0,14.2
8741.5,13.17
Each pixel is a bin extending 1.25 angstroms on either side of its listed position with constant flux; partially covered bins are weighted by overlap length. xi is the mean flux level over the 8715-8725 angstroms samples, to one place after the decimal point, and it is 13.4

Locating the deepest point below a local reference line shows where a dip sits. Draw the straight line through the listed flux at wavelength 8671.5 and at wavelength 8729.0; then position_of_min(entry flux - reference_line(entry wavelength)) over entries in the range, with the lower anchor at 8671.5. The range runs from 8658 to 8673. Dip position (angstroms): 8666.5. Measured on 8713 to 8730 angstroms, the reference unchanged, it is 8724.0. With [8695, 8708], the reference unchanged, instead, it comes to 8704.0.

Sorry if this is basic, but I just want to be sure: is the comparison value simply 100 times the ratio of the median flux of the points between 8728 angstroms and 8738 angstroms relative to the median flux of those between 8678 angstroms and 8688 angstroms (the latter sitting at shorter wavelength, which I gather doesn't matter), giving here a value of 104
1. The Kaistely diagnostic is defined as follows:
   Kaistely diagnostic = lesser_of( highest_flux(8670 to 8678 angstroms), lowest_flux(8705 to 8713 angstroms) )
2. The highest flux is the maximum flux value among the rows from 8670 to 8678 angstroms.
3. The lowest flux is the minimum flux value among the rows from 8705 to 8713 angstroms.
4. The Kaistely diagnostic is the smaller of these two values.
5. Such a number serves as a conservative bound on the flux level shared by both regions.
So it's 12.78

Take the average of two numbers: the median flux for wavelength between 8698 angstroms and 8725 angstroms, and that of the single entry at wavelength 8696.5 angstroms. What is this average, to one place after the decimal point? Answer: 14.0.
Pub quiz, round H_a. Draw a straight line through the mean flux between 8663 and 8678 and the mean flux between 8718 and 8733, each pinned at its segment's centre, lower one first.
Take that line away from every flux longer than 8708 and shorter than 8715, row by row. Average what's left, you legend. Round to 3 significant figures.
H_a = 1.11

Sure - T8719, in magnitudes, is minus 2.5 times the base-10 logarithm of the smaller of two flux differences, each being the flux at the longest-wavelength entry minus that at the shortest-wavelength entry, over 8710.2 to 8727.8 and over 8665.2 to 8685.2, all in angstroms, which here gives 2.74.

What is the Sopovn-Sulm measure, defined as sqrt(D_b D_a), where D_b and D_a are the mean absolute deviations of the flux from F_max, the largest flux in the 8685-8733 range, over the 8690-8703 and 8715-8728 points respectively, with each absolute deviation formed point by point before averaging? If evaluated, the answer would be 1.4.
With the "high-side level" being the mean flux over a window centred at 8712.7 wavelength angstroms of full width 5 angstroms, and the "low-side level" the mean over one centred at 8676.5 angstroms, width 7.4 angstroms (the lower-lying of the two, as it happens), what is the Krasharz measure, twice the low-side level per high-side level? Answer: 1.74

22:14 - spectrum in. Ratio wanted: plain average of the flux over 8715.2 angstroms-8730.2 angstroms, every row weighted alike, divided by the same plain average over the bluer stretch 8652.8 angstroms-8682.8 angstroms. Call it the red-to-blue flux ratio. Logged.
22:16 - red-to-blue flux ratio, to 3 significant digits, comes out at 1.14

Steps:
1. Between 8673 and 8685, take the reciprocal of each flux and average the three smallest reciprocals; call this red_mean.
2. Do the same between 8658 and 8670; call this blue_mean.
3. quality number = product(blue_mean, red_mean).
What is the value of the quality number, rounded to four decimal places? 0.0071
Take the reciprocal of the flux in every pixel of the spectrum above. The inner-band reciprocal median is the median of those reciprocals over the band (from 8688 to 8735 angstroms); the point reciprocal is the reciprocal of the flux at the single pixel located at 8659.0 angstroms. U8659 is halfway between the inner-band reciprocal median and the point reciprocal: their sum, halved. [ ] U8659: 0.084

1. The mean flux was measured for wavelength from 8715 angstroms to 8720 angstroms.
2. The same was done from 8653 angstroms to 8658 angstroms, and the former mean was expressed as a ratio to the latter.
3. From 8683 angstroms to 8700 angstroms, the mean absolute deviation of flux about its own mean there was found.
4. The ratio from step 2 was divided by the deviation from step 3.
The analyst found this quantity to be 1.50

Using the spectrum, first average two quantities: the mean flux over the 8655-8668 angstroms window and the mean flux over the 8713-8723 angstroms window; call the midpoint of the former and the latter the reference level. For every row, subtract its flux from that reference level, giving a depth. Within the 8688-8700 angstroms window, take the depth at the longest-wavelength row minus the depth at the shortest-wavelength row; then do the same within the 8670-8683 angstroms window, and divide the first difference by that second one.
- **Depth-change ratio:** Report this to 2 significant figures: -0.23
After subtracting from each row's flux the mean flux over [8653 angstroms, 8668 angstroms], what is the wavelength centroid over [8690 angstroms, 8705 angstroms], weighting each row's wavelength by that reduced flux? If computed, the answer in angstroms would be 8698.0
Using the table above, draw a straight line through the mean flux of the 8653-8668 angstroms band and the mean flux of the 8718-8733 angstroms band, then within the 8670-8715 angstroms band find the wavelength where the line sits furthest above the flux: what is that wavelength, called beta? 8676.5 angstroms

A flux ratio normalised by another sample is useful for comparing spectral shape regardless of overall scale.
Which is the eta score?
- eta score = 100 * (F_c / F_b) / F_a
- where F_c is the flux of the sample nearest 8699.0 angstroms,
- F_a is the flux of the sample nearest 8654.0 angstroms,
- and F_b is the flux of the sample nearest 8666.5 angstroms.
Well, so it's 11.0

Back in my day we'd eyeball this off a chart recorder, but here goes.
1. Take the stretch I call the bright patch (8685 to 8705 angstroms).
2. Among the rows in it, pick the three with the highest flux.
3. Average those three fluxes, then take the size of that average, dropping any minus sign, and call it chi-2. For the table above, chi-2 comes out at 13.9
